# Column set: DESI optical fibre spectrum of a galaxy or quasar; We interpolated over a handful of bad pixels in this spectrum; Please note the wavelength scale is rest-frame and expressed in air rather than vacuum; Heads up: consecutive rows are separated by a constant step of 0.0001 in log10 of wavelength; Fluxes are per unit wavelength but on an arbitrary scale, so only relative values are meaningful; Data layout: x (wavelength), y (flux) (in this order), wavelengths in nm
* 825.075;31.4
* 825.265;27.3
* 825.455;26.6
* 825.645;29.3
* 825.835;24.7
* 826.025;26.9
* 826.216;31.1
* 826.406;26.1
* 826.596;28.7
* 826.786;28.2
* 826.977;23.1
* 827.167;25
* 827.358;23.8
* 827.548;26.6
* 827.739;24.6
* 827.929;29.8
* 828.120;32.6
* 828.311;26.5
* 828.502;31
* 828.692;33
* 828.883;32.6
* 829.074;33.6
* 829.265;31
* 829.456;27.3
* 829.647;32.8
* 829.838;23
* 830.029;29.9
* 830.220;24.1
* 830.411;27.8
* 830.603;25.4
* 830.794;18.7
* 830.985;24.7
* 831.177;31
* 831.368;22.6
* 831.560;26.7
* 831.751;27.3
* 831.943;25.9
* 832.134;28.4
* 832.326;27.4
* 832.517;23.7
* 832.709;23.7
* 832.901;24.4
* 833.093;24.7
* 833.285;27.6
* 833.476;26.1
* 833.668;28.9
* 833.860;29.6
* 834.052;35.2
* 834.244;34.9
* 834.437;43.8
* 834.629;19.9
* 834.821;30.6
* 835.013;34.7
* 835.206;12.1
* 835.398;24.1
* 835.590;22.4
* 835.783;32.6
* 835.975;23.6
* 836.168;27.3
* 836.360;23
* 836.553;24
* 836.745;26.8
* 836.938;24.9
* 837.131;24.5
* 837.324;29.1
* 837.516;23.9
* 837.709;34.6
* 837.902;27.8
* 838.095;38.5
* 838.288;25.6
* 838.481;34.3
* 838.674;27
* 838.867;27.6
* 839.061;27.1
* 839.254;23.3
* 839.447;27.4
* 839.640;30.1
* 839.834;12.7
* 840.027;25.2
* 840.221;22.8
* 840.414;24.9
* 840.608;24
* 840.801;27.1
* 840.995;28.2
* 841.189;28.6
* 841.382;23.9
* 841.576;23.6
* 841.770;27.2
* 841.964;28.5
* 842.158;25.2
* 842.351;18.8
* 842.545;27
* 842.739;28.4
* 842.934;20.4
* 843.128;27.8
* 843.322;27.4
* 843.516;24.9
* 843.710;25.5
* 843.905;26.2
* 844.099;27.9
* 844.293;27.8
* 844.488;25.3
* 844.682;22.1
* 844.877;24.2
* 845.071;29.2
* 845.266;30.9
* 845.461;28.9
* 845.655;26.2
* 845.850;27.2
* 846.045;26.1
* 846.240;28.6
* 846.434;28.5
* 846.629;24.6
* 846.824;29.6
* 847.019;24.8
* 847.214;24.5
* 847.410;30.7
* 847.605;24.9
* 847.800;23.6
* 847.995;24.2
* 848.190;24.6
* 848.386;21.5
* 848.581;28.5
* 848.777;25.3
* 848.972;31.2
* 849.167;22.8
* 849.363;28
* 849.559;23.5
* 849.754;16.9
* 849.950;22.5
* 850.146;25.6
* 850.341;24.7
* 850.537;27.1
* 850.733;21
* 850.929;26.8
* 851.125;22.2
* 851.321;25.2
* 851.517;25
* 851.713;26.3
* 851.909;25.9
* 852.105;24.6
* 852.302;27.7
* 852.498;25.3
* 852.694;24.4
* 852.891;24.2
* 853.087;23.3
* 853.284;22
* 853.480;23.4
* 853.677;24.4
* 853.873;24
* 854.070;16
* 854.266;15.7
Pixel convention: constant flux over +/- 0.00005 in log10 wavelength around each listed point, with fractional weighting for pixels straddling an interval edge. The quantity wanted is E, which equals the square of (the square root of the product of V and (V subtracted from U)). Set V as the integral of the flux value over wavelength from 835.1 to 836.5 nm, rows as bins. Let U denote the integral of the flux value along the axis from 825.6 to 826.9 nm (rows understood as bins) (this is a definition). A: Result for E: 97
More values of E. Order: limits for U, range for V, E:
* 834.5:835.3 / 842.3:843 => 55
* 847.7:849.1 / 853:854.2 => 246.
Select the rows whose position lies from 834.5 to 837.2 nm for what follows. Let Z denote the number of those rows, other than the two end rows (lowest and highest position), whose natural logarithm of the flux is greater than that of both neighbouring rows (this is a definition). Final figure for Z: 5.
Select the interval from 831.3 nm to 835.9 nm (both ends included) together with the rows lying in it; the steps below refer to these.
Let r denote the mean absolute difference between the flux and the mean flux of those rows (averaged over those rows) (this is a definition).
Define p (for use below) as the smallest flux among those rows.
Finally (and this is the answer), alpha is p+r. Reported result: 16.5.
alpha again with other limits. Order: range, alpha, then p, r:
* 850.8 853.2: 23.3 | 22.2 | 1.1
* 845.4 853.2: 18.9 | 16.9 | 2.0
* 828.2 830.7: 26.1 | 23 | 3.1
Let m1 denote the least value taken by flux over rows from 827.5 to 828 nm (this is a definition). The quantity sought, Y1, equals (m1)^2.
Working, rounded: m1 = 24.6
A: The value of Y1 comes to 605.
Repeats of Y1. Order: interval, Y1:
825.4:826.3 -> 610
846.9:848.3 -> 557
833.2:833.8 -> 681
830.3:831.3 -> 350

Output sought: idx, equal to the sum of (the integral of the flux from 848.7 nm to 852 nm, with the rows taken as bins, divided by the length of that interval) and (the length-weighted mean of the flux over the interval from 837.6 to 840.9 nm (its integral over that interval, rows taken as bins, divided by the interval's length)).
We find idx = 51.7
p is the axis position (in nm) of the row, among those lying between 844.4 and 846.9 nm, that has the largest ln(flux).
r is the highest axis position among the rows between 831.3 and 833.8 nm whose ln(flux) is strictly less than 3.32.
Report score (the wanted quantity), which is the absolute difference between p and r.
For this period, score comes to 11.79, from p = 845.266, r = 833.476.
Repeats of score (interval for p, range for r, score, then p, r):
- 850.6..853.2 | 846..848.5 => 3.92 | 852.302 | 848.386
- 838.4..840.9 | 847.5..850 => 11.47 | 838.481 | 849.950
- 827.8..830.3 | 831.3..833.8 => 4.40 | 829.074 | 833.476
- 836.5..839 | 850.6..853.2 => 14.99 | 838.095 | 853.087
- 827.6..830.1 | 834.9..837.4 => 8.06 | 829.074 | 837.131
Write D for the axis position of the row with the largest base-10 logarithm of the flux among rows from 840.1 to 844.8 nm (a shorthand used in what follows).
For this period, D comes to 841.189 nm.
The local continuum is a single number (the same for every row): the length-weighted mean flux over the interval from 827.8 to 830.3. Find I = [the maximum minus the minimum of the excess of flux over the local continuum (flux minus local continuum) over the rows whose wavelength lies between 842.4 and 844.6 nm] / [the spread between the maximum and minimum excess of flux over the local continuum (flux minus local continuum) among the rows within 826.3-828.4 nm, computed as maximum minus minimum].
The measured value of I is 0.8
